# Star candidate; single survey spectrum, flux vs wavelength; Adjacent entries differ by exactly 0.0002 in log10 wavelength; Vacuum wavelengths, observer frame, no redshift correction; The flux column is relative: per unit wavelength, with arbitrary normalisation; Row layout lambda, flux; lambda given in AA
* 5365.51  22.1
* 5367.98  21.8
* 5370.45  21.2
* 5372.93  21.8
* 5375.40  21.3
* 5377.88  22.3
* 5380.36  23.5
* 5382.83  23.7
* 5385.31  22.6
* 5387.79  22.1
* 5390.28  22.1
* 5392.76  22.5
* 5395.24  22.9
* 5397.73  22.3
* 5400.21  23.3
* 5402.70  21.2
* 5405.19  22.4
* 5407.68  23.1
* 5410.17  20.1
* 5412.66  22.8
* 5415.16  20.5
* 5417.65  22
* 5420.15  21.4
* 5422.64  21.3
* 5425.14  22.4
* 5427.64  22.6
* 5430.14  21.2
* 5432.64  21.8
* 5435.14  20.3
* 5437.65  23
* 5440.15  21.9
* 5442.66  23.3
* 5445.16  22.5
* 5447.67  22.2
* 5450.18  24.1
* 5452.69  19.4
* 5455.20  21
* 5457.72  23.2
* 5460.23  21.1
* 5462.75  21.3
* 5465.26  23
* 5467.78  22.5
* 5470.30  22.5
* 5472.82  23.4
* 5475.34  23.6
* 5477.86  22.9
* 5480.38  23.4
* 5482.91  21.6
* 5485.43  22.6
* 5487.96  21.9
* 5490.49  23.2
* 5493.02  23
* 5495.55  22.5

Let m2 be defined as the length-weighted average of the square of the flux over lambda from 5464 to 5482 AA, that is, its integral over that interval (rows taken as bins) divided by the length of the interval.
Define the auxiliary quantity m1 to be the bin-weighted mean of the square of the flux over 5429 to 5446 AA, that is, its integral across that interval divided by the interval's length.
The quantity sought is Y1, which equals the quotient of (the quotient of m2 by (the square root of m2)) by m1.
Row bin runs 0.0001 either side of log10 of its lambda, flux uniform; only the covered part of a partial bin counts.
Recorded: 0.0475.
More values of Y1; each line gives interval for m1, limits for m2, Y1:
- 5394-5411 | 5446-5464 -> 0.0440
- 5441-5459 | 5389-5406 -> 0.0451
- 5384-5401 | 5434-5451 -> 0.0443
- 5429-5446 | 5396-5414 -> 0.0458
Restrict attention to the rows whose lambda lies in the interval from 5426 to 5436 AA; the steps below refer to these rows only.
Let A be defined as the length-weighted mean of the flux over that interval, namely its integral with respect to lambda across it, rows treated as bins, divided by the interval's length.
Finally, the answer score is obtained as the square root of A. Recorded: 4.64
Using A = 21.6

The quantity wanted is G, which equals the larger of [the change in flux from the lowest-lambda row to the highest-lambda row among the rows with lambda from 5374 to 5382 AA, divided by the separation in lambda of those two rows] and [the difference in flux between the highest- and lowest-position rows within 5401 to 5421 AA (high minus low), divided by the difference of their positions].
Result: 0.44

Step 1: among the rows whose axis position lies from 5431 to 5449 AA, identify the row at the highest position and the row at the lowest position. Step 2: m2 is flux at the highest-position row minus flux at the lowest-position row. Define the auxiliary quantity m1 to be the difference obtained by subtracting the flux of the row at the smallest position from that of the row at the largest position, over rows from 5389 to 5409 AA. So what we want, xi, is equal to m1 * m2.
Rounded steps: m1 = 1.0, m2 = 0.4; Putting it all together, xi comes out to 0.4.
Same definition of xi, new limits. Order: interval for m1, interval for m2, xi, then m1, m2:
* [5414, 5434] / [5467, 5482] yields 1.2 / 1.3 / 0.9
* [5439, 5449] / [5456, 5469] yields -0.2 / 0.3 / -0.7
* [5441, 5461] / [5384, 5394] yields 0.2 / -2.2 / -0.1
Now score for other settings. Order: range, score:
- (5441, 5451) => 4.79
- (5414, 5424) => 4.62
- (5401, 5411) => 4.67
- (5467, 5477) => 4.80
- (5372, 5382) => 4.72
